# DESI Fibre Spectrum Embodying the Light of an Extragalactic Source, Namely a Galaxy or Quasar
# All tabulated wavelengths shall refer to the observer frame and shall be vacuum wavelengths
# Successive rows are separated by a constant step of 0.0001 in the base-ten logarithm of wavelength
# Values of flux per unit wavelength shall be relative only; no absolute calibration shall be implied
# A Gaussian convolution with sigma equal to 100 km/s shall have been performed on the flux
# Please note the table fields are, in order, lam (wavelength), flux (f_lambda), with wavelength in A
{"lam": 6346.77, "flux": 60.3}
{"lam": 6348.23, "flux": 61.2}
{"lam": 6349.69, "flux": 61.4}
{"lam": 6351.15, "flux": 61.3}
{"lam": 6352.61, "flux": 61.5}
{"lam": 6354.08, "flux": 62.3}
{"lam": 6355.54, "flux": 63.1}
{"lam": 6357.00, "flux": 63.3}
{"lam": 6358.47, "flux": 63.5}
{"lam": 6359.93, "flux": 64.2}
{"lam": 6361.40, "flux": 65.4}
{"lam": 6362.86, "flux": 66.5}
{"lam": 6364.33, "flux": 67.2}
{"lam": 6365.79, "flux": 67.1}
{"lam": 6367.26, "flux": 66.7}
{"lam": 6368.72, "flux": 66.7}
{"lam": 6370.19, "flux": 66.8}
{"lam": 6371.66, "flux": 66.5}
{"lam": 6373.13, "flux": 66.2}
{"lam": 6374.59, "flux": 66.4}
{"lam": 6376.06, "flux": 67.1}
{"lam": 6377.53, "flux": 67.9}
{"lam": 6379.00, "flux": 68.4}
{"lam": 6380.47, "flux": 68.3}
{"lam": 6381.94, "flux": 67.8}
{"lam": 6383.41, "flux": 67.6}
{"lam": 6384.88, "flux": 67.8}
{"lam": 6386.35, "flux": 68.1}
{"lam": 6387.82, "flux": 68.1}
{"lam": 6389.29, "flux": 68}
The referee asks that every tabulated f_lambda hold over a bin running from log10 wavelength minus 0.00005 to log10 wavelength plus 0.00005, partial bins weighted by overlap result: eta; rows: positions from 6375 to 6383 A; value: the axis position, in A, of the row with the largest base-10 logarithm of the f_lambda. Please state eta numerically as 6379.00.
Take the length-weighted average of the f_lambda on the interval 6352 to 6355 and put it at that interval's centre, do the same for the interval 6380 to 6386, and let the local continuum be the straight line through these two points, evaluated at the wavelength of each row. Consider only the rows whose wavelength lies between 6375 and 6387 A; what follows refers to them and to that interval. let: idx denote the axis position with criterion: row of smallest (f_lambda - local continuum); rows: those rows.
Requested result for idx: 6384.88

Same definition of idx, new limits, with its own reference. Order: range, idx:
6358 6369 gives 6358.47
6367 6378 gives 6374.59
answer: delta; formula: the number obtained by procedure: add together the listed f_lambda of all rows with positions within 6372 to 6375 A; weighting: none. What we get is 133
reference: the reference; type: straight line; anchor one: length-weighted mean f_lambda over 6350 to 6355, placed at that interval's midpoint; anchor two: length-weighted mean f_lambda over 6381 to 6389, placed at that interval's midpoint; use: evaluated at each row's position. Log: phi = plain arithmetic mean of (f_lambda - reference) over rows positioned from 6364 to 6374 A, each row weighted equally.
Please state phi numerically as 1.9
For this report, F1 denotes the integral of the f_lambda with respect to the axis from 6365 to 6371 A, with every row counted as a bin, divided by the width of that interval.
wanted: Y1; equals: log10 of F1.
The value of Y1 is 1.83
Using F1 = 66.8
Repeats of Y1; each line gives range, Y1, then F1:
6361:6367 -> 1.82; 66.6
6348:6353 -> 1.79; 61.4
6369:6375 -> 1.82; 66.5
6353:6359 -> 1.80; 62.9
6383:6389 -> 1.83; 67.9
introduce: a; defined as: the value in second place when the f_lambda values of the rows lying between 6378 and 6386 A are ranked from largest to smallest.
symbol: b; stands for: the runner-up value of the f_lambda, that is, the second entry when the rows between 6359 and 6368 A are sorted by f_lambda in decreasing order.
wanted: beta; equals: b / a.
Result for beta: 0.98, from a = 68.3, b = 67.1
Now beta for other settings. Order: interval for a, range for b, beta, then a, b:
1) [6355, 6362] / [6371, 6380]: 1.06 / 64.2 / 67.9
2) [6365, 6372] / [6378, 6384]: 1.02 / 66.8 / 68.3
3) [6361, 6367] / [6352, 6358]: 0.94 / 67.1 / 63.1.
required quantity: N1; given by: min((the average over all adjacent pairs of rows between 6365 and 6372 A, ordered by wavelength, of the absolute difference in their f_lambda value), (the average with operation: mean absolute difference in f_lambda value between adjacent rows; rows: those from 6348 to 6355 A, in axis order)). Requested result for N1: 0.20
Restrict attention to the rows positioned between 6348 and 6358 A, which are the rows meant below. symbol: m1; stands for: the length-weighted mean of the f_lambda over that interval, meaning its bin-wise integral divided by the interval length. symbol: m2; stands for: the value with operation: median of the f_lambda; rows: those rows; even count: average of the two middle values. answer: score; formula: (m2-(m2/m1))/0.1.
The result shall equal 605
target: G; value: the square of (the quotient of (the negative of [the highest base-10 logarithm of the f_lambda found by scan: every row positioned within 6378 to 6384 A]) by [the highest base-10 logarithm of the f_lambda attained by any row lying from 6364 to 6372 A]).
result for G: 1.008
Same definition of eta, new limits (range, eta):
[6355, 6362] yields 6361.40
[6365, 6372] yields 6365.79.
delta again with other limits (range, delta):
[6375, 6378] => 135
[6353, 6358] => 189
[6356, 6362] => 256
